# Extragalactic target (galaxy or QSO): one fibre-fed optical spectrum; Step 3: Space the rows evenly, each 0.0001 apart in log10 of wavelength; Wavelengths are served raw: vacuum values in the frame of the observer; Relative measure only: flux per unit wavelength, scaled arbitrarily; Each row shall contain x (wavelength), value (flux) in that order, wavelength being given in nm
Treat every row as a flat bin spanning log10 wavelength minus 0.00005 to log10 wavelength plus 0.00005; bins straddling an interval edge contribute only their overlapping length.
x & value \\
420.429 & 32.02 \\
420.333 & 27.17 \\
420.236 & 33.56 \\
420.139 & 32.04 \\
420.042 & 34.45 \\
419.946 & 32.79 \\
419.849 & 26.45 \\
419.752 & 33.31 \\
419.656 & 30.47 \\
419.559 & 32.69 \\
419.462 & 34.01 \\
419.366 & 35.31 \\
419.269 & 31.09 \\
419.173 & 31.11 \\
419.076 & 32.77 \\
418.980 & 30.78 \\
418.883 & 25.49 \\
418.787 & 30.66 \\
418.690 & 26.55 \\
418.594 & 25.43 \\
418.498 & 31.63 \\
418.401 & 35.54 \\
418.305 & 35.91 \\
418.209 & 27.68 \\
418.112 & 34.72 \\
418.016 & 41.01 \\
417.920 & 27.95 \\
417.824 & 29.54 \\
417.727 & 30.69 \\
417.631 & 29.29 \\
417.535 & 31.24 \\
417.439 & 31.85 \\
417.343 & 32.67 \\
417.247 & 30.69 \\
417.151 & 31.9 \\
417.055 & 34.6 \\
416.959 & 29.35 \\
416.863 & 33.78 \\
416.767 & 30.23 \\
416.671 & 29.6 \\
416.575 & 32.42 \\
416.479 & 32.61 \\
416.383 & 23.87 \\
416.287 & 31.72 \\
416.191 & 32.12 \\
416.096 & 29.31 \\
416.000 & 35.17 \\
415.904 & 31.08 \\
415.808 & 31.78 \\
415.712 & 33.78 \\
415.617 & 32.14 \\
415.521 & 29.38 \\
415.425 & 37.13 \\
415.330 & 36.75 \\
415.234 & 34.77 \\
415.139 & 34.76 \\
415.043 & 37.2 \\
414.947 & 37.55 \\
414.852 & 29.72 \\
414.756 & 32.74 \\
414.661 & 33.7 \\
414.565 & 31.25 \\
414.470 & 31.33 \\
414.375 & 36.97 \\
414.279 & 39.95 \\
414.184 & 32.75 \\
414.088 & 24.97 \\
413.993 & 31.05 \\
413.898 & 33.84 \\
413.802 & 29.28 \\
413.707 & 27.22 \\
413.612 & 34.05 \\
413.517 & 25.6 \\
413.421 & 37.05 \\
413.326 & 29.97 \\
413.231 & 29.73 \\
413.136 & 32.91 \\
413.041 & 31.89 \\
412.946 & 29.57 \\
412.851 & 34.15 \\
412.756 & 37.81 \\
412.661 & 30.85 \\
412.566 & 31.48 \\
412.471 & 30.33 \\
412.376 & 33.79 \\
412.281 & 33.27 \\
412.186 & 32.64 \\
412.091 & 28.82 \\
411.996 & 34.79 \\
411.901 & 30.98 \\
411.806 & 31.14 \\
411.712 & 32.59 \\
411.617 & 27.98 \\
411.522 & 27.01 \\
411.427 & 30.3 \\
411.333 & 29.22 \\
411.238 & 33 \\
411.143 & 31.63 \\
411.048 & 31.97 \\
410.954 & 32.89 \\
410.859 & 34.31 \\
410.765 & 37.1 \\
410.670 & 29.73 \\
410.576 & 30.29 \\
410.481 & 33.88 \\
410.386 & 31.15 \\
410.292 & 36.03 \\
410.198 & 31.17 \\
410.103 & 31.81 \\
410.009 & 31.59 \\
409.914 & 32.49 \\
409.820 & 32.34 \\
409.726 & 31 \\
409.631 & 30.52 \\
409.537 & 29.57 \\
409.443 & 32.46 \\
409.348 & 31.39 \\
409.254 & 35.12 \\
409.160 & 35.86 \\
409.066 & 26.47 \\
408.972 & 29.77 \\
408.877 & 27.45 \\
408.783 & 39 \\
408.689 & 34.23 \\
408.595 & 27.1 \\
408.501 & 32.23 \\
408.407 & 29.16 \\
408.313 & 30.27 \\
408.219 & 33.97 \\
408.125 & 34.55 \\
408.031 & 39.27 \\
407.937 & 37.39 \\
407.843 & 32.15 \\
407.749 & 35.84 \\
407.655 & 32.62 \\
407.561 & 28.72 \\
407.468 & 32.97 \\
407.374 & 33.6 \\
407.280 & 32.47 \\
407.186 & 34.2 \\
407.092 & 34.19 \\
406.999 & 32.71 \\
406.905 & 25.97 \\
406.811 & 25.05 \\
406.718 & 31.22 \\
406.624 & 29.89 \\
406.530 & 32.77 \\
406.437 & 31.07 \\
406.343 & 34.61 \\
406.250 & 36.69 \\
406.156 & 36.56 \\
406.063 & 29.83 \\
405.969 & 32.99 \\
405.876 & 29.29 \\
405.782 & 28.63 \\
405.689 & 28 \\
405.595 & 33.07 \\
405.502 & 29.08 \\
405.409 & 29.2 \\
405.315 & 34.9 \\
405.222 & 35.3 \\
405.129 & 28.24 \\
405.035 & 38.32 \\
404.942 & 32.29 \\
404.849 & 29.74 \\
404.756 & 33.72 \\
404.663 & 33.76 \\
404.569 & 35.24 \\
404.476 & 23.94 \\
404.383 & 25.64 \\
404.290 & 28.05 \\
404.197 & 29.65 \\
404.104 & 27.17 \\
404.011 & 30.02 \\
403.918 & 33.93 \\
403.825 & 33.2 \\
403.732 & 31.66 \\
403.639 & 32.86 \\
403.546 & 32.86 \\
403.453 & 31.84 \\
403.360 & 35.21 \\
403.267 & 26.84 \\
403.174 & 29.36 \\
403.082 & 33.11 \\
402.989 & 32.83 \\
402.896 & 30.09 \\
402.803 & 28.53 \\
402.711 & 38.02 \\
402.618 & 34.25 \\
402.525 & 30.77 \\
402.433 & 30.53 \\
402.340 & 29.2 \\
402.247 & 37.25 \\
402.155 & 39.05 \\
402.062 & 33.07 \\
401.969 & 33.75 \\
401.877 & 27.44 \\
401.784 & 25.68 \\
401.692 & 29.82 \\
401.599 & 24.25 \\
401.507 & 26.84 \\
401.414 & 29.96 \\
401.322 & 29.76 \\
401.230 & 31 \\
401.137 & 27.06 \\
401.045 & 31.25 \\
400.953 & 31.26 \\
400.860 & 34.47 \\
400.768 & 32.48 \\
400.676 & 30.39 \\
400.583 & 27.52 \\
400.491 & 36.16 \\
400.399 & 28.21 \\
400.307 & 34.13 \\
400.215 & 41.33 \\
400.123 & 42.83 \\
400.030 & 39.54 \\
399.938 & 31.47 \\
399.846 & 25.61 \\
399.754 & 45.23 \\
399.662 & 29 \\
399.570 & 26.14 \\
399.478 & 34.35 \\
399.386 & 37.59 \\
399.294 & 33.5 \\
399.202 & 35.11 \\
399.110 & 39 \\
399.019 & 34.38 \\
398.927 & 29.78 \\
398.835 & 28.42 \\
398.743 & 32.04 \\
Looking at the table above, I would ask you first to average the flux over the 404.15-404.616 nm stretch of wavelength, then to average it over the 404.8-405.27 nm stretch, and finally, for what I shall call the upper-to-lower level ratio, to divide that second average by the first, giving 1.15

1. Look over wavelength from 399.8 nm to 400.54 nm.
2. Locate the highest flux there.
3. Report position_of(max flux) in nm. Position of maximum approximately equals 400.123 nm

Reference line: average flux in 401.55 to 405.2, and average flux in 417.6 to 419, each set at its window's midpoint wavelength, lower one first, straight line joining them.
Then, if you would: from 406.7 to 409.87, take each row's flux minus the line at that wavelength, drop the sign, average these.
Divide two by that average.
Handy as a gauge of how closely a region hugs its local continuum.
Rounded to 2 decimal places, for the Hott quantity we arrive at 0.70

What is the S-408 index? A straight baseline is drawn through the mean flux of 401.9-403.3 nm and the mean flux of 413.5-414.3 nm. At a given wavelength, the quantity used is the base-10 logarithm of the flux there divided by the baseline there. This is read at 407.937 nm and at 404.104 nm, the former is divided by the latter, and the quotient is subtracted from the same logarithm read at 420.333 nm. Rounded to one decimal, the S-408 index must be 0.9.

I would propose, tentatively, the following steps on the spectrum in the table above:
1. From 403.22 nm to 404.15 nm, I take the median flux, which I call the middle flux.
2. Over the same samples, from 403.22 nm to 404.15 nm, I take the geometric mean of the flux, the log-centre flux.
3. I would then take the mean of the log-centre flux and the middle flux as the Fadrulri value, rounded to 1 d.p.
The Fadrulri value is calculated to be 31.9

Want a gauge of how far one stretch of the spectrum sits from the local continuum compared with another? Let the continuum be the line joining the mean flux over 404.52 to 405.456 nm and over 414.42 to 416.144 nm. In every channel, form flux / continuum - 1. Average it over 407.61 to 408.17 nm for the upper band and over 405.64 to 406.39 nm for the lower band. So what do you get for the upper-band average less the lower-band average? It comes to 0.10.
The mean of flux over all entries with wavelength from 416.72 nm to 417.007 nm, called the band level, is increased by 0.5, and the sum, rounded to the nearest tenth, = 31.6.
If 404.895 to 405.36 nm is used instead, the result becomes 34.3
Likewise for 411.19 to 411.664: 30.0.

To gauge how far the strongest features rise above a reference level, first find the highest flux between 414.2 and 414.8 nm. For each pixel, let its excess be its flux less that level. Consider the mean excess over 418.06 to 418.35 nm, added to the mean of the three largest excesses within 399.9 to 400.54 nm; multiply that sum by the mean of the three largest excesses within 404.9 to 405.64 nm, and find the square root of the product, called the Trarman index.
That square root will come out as 4.7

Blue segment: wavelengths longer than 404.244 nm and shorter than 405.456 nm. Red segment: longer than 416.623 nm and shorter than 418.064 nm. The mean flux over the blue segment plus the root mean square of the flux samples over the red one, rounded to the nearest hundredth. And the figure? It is 63.18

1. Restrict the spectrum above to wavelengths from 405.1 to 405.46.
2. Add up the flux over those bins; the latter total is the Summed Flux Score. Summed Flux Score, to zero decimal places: 128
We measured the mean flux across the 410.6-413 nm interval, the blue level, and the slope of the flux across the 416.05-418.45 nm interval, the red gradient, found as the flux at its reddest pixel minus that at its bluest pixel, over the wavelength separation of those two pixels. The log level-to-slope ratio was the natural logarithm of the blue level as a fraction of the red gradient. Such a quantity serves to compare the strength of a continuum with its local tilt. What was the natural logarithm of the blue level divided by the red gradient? 2.47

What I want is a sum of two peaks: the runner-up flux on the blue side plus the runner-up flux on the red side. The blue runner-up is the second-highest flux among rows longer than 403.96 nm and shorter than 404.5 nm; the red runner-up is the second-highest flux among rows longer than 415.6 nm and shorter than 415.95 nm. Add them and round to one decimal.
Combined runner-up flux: 61.8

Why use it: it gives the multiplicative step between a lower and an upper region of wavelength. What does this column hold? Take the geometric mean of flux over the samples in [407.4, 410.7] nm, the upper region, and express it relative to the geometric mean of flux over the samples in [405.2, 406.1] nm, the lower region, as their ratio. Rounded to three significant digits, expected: 1.04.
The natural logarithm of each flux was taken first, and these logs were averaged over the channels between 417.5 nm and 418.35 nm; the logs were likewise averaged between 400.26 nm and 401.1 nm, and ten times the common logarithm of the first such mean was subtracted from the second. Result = -1.93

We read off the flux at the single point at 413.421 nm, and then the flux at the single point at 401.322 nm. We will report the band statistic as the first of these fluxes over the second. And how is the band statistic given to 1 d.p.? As 1.2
